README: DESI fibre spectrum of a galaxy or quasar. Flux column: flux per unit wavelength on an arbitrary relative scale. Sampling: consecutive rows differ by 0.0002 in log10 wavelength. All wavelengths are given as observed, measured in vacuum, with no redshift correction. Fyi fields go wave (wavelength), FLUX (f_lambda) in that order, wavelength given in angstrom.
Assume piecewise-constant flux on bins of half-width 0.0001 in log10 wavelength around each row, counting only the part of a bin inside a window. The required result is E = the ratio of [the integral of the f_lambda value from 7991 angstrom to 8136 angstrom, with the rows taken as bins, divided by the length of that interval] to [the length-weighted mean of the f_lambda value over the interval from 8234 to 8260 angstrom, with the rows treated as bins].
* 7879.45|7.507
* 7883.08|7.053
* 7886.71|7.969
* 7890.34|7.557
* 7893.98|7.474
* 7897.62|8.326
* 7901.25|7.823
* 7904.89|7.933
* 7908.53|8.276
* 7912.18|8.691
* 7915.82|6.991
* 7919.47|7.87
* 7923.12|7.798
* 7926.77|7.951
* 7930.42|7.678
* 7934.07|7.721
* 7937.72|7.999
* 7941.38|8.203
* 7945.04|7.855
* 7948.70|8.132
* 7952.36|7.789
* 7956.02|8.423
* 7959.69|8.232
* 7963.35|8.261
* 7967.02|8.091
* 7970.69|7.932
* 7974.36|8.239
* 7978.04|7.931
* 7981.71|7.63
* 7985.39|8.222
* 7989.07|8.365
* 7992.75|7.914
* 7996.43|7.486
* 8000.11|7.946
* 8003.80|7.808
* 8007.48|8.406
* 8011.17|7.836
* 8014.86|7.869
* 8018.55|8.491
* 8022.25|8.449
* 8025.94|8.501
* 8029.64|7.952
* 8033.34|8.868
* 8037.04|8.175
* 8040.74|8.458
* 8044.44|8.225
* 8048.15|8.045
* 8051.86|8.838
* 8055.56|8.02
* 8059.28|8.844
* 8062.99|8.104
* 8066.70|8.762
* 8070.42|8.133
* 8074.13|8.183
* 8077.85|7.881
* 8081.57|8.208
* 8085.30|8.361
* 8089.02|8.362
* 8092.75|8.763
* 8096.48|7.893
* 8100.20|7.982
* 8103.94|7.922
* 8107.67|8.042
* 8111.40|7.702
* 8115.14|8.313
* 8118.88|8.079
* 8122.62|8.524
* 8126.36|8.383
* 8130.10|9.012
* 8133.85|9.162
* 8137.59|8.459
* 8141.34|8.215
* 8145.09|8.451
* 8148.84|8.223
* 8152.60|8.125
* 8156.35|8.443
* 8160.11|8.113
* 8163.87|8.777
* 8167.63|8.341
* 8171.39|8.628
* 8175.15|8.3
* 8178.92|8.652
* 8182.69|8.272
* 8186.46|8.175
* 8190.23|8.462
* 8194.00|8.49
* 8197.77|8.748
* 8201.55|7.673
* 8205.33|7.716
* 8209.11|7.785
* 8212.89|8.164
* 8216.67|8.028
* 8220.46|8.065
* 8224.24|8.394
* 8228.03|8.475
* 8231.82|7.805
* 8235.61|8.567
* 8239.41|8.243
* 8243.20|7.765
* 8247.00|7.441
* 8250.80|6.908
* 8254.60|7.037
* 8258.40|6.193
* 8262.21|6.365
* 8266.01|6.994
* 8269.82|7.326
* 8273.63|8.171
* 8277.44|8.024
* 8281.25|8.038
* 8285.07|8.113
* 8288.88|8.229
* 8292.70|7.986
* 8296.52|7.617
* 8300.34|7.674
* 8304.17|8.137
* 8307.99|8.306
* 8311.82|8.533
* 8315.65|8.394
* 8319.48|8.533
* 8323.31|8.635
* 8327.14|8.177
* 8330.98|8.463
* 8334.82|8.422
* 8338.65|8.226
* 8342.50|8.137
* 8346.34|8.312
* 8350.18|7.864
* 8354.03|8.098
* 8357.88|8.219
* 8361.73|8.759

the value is 1.11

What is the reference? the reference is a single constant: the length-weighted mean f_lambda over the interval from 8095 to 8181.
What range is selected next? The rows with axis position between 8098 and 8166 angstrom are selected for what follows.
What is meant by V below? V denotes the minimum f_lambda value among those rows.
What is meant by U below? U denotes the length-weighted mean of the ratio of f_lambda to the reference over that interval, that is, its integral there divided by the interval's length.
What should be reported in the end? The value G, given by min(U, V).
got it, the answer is 1.00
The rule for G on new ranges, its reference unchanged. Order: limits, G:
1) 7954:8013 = 0.96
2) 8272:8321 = 0.98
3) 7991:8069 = 0.99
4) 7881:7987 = 0.95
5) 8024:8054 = 1.01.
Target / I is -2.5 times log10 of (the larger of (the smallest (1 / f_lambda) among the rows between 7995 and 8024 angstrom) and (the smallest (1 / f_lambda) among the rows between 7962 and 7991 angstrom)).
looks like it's 2.31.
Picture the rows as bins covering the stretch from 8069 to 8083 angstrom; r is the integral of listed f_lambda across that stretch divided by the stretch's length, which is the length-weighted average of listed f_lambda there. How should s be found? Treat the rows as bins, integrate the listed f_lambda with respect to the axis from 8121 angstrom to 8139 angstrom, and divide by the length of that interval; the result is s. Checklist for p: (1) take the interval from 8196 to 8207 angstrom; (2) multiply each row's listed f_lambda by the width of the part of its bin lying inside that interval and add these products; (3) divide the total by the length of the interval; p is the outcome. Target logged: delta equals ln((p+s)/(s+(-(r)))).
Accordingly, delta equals 3.3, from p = 8.04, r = 8.10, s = 8.7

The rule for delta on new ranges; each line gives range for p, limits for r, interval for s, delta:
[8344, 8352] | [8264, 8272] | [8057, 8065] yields 2.6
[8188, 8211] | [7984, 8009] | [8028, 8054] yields 3.8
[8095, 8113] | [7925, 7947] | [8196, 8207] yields 4.8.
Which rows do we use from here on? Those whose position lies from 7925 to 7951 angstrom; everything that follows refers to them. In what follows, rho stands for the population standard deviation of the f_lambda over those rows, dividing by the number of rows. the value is 0.18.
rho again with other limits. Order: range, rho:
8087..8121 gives 0.30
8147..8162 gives 0.13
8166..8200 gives 0.18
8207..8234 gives 0.25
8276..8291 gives 0.08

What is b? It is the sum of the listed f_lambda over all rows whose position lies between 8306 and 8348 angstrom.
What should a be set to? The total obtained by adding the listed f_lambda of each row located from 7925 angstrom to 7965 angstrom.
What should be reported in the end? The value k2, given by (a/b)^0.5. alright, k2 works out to 0.98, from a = 88.2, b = 92.1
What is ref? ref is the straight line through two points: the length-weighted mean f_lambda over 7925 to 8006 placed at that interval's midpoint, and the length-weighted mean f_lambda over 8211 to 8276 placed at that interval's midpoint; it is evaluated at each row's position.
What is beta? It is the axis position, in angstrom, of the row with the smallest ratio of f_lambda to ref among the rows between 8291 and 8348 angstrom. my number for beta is 8296.52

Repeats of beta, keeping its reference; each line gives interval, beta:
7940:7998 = 7996.43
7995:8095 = 7996.43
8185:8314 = 8258.40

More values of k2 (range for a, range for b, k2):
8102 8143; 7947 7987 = 1.02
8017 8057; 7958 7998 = 1.02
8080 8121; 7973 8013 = 1.01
